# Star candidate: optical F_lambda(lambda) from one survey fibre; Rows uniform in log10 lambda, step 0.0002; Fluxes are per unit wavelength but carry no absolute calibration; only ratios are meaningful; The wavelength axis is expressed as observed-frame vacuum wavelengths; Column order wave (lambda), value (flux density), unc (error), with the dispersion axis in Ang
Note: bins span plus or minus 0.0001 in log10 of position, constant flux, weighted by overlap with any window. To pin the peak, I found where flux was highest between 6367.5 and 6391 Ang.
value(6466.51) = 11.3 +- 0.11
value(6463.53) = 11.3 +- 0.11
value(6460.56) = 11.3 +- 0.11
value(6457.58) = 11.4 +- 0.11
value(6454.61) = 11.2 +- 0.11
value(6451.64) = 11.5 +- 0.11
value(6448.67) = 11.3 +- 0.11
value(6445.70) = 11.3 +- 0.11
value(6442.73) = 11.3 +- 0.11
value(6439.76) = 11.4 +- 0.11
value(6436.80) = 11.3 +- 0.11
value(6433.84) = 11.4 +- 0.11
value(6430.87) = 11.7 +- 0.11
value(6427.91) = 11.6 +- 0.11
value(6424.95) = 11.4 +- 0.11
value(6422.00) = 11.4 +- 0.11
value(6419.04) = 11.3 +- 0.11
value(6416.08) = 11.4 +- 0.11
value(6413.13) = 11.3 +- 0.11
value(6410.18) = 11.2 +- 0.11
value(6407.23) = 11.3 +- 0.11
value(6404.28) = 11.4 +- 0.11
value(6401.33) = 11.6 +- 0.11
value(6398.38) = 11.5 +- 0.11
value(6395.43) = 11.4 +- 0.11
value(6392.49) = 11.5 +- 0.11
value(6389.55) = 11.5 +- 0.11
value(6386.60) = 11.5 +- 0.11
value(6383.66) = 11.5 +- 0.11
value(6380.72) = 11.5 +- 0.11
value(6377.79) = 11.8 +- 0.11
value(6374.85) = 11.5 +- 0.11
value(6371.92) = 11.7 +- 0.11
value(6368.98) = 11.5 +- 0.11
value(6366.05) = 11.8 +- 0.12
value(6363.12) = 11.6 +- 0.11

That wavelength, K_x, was 6377.79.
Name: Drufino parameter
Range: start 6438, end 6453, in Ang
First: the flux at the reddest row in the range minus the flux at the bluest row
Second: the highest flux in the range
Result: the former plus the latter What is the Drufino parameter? 11.6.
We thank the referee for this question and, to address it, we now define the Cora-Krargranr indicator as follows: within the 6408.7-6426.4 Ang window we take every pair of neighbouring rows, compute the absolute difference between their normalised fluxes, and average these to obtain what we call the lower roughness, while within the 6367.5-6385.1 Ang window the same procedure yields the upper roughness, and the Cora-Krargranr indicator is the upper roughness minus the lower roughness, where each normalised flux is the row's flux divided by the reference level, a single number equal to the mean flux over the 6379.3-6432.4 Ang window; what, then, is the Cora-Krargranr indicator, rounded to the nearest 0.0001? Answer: 0.0105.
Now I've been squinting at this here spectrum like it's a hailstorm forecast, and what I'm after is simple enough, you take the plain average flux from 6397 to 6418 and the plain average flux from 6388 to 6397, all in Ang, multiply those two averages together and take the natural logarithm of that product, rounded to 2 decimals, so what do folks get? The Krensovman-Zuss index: 4.87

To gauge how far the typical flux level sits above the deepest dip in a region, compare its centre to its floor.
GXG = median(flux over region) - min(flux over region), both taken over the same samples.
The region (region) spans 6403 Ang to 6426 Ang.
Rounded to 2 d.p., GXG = 0.15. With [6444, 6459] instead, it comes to 0.10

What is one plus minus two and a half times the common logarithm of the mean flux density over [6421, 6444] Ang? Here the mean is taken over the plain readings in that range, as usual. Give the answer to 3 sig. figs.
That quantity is -1.65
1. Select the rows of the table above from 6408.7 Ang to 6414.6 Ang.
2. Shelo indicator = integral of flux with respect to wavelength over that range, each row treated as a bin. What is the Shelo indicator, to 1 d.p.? 66.4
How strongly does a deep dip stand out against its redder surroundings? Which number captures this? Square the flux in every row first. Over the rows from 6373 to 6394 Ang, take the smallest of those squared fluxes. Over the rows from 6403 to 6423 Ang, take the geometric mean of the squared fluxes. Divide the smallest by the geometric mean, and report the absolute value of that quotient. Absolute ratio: 1.03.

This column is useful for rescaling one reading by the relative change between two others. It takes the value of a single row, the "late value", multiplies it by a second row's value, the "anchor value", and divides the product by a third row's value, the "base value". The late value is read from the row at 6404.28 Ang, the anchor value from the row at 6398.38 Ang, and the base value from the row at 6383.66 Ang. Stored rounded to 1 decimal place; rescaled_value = 11.4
